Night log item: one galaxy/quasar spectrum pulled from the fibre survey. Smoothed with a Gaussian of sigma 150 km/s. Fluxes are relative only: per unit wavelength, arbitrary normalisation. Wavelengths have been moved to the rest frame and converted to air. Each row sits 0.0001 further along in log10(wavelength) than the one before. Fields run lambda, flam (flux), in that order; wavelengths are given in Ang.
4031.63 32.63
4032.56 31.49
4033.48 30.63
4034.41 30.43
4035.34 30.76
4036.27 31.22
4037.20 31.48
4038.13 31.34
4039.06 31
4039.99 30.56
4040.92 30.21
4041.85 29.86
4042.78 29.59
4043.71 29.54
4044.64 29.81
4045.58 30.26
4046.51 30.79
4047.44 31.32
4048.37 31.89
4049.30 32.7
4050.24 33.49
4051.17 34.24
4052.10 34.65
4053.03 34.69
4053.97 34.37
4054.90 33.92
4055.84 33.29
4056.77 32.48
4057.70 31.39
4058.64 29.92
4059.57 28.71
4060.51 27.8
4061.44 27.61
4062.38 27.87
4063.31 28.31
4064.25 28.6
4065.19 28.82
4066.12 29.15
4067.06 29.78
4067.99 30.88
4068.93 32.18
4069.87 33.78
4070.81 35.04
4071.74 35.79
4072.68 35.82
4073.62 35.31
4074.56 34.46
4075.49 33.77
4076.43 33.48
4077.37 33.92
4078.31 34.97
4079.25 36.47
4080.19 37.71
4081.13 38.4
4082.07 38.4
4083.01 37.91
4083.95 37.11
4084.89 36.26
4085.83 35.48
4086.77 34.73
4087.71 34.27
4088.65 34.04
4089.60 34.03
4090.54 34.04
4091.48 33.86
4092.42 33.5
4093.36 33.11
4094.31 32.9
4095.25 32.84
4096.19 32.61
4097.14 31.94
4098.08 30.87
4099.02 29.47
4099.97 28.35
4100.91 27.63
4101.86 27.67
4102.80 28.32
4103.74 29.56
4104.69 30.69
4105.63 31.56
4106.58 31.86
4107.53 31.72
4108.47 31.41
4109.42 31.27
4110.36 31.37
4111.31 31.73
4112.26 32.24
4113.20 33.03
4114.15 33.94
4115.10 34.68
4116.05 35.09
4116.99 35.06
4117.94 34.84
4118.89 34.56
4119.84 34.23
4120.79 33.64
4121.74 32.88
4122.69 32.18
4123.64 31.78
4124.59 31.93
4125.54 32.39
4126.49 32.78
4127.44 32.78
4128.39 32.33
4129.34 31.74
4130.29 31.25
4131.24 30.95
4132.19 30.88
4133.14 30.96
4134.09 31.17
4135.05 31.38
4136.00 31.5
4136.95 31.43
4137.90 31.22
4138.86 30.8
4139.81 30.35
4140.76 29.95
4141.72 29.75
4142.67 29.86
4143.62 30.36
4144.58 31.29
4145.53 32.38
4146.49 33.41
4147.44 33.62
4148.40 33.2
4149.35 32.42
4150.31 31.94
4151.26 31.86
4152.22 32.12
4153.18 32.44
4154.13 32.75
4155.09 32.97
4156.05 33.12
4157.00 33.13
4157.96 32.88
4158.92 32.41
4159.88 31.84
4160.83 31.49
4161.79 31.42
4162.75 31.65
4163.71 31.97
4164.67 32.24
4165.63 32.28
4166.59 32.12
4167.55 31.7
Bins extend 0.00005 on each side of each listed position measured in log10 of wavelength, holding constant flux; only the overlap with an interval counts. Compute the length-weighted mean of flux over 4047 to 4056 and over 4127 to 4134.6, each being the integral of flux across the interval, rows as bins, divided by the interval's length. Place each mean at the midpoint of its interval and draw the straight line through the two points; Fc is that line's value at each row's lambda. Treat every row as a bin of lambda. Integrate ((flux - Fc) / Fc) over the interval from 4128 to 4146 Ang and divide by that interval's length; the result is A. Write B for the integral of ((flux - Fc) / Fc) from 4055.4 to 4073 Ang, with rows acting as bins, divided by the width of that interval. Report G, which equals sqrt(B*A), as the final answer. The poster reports 0.027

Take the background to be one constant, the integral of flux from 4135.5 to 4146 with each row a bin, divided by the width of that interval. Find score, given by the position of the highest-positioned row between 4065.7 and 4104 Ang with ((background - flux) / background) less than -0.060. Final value 4095.25 Ang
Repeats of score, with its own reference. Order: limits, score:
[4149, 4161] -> 4157.96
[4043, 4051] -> 4050.24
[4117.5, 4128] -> 4127.44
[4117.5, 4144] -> 4127.44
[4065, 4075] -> 4074.56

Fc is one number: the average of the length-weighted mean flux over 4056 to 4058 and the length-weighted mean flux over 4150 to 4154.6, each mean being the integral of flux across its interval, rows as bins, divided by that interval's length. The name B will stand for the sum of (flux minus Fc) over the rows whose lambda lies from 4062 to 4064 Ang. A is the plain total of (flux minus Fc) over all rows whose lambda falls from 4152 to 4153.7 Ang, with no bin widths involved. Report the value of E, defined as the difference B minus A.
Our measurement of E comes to -8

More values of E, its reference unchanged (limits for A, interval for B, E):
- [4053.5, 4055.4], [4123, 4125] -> -5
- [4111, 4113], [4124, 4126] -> 0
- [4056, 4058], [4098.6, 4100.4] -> -6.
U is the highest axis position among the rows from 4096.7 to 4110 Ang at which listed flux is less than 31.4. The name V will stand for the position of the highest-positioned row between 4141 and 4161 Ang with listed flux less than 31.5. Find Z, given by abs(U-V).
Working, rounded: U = 4109.42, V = 4160.83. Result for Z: 51.4 Ang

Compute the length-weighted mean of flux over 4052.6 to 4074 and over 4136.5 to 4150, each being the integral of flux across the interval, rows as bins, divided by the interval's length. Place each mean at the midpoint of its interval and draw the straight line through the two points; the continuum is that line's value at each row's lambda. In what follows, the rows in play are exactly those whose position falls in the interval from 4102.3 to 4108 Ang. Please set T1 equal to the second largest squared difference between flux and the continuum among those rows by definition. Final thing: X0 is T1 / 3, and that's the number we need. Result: 1.2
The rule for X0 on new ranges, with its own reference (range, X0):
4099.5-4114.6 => 4.8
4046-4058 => 3.3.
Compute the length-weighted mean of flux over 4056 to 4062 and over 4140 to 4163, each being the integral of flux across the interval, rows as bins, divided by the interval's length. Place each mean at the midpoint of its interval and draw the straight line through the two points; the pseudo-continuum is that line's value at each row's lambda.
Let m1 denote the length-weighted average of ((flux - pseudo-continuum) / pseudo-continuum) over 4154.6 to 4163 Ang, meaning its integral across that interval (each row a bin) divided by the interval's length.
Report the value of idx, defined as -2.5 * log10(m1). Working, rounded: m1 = 0.01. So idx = 5.7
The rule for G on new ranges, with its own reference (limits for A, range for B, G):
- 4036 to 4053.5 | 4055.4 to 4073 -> 0.066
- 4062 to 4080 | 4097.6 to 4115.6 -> 0.019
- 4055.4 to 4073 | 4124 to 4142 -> 0.014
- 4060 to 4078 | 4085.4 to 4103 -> 0.018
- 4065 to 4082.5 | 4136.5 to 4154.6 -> 0.025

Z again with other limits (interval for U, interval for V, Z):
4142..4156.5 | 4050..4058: 86.9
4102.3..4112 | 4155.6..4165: 51.4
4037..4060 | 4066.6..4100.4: 40.4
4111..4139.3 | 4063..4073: 70.9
